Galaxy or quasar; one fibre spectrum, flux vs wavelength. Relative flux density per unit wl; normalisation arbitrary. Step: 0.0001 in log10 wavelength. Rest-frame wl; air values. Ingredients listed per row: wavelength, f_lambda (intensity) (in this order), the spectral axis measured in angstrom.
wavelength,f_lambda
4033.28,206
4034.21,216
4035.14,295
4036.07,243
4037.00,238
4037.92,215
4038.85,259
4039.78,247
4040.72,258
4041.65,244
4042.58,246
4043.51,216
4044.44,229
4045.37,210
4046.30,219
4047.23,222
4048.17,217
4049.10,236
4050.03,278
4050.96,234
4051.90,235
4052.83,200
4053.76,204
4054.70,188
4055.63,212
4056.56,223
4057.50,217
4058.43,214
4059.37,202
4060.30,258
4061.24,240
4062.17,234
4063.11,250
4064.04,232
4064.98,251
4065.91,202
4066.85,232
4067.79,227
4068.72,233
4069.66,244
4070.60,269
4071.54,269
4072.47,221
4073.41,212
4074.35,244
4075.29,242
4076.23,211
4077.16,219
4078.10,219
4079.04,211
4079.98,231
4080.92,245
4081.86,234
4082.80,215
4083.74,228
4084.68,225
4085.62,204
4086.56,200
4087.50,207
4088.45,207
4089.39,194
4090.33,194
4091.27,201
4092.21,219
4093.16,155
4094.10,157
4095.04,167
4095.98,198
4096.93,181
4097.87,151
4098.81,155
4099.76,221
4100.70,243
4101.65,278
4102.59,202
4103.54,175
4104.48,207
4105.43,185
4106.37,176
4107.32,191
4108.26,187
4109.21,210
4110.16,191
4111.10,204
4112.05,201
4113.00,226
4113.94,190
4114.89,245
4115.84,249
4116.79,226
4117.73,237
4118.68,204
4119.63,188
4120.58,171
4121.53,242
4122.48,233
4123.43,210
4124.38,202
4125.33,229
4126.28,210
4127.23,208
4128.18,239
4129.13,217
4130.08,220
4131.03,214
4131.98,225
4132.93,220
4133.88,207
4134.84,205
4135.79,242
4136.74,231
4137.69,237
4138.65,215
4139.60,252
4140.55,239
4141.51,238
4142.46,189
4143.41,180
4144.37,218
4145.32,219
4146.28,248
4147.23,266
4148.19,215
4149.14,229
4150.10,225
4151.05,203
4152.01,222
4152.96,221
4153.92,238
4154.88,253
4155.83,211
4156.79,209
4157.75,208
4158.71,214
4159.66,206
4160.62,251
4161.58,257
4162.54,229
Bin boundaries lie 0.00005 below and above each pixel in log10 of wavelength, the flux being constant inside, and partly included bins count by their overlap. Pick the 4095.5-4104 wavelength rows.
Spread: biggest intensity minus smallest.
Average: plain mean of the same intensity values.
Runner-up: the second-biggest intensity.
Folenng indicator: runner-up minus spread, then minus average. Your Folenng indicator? -84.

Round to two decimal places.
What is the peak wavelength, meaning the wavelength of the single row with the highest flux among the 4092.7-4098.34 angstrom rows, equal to 4095.98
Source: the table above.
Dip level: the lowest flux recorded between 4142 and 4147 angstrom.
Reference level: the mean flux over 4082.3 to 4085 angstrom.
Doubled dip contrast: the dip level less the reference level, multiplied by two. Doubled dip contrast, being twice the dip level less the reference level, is -85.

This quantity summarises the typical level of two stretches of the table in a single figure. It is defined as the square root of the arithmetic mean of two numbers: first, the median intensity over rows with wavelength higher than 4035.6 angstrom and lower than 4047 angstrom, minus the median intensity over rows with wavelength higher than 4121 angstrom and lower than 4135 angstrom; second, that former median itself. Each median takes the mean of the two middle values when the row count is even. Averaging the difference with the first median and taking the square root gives 11.5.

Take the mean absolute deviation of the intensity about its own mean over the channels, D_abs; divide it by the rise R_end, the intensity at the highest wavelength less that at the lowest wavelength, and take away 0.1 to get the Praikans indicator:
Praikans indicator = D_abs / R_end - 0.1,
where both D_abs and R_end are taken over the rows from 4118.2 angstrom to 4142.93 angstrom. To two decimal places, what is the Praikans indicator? -1.14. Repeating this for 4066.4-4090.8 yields -0.51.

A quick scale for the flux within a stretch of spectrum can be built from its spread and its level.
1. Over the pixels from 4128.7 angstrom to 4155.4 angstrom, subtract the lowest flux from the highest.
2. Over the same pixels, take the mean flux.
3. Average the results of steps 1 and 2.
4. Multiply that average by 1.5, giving 233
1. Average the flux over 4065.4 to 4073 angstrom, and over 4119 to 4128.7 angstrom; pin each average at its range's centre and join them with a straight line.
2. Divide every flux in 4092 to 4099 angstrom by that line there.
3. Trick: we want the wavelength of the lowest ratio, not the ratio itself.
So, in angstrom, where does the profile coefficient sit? 4097.87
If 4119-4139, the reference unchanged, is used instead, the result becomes 4120.58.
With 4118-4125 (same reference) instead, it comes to 4120.58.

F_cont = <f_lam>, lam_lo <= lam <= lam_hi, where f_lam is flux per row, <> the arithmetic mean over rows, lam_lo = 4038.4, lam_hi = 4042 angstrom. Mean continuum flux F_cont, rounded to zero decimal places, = 252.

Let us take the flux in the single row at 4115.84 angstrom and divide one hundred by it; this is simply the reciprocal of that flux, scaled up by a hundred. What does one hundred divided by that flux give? 0.40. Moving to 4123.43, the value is 0.48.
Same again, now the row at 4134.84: 0.49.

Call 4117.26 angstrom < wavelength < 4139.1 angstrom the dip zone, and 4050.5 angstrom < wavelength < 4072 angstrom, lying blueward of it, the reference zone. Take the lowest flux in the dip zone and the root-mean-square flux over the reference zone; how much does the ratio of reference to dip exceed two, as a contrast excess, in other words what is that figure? -0.65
